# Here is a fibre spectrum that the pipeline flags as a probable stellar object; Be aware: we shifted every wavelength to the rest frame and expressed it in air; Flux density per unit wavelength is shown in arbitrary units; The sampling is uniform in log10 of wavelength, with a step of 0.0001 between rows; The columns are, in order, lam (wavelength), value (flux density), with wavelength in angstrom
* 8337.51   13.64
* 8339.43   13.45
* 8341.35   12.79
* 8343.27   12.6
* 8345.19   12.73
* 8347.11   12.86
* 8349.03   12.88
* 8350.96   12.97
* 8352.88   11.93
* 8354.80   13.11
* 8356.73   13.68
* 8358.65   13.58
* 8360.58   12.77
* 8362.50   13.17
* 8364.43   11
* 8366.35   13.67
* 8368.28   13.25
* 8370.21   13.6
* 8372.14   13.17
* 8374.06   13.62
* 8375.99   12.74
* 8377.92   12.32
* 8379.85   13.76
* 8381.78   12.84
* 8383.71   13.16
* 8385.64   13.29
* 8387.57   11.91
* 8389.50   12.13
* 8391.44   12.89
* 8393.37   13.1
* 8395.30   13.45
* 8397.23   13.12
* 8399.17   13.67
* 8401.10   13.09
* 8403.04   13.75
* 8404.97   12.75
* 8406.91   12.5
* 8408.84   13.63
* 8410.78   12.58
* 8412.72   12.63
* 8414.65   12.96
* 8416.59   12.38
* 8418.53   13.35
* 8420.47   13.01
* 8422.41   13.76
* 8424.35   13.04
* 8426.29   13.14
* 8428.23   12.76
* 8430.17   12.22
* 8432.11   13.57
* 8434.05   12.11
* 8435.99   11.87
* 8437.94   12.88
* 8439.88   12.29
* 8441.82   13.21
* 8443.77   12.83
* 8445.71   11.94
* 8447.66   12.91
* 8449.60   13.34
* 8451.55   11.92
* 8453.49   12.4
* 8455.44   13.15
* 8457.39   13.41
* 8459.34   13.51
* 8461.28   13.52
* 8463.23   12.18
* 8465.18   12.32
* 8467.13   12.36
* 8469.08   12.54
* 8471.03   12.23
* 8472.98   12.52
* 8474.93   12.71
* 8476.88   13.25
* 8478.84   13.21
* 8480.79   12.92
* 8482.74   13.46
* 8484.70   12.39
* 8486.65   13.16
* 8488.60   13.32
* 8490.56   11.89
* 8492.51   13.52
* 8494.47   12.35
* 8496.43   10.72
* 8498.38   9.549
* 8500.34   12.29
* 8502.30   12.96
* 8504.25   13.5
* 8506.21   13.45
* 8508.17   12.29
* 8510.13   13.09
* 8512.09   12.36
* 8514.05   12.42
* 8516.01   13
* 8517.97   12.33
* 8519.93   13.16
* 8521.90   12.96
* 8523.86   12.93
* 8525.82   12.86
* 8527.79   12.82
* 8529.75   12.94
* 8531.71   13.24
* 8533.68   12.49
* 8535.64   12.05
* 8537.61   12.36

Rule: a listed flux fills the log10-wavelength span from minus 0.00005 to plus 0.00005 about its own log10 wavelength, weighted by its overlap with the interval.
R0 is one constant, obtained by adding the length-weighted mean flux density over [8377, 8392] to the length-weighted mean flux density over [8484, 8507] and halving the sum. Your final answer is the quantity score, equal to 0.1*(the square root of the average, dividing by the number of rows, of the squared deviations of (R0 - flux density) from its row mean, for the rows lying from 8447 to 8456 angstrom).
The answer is 0.052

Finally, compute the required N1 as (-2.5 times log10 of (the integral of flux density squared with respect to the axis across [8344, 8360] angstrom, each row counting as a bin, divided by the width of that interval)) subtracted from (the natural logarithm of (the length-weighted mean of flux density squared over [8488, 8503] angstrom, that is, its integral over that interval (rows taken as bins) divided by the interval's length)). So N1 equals 10.5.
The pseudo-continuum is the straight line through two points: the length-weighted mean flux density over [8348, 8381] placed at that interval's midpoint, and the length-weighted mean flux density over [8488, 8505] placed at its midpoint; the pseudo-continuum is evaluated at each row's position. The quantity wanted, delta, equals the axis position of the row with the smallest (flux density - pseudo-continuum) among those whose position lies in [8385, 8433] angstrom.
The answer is 8387.57 angstrom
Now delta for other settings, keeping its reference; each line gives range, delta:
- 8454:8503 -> 8498.38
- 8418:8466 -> 8435.99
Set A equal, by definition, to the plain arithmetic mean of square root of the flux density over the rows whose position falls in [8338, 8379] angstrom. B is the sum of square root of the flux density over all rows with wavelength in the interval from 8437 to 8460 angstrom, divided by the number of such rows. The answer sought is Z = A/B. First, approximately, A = 3.597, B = 3.58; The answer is 1.01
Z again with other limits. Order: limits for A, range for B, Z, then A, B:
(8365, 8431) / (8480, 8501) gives 1.03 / 3.610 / 3.51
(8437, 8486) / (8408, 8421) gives 0.99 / 3.574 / 3.60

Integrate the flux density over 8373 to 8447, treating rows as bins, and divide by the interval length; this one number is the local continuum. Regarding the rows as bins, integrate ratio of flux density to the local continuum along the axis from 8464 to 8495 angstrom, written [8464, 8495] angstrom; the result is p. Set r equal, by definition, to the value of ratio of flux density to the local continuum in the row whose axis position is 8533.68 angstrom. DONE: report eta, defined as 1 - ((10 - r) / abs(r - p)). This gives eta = 0.696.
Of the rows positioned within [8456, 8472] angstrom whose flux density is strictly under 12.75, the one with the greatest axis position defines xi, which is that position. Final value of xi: 8471.03 angstrom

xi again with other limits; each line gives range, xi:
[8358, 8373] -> 8364.43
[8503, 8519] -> 8517.97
